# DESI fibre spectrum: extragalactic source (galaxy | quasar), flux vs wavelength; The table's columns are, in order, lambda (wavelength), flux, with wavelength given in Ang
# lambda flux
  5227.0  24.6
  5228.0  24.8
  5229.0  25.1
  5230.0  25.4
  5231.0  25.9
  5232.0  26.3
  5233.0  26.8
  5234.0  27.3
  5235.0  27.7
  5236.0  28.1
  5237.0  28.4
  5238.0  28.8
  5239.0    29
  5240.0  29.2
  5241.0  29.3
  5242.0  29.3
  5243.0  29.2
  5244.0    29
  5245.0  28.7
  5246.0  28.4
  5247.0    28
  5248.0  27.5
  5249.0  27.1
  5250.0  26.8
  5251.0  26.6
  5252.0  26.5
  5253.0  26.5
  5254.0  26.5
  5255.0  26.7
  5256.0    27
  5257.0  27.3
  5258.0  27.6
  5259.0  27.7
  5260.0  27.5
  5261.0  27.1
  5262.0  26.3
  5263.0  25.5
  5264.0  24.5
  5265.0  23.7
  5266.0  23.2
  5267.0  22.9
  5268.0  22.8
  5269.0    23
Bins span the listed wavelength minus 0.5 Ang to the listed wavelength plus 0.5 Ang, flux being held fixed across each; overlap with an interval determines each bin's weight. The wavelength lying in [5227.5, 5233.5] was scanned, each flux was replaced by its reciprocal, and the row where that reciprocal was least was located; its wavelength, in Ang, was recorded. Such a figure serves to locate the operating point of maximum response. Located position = 5233.0 Ang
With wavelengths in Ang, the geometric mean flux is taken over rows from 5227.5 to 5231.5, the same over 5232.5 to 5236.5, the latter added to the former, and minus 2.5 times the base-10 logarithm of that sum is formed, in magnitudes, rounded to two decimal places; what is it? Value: -4.31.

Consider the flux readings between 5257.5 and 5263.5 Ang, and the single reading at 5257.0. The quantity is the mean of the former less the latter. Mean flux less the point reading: 0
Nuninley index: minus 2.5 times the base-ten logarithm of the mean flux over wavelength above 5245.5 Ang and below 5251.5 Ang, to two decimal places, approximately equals -3.59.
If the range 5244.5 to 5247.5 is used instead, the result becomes -3.63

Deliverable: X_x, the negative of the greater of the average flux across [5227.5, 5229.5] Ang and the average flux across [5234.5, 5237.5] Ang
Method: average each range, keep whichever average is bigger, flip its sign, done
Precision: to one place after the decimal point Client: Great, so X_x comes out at -28.1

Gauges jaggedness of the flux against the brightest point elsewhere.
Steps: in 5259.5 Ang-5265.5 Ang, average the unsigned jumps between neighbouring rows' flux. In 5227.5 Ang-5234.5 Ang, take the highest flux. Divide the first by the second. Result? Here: 0.028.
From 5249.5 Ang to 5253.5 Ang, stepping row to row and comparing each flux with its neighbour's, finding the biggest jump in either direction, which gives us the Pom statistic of 0.20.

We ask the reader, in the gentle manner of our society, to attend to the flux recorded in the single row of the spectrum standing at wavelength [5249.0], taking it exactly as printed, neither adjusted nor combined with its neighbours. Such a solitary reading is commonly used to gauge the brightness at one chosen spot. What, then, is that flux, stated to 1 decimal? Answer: 27.1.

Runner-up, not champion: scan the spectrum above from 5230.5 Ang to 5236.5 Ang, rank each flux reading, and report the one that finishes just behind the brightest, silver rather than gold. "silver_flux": 27.7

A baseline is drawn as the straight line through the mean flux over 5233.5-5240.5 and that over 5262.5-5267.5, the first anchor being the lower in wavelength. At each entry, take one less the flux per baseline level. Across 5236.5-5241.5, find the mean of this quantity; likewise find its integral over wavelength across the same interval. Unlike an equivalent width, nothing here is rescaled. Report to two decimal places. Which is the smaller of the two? -0.16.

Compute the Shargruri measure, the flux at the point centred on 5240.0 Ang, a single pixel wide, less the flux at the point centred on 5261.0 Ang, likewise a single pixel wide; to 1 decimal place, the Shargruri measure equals 2.1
